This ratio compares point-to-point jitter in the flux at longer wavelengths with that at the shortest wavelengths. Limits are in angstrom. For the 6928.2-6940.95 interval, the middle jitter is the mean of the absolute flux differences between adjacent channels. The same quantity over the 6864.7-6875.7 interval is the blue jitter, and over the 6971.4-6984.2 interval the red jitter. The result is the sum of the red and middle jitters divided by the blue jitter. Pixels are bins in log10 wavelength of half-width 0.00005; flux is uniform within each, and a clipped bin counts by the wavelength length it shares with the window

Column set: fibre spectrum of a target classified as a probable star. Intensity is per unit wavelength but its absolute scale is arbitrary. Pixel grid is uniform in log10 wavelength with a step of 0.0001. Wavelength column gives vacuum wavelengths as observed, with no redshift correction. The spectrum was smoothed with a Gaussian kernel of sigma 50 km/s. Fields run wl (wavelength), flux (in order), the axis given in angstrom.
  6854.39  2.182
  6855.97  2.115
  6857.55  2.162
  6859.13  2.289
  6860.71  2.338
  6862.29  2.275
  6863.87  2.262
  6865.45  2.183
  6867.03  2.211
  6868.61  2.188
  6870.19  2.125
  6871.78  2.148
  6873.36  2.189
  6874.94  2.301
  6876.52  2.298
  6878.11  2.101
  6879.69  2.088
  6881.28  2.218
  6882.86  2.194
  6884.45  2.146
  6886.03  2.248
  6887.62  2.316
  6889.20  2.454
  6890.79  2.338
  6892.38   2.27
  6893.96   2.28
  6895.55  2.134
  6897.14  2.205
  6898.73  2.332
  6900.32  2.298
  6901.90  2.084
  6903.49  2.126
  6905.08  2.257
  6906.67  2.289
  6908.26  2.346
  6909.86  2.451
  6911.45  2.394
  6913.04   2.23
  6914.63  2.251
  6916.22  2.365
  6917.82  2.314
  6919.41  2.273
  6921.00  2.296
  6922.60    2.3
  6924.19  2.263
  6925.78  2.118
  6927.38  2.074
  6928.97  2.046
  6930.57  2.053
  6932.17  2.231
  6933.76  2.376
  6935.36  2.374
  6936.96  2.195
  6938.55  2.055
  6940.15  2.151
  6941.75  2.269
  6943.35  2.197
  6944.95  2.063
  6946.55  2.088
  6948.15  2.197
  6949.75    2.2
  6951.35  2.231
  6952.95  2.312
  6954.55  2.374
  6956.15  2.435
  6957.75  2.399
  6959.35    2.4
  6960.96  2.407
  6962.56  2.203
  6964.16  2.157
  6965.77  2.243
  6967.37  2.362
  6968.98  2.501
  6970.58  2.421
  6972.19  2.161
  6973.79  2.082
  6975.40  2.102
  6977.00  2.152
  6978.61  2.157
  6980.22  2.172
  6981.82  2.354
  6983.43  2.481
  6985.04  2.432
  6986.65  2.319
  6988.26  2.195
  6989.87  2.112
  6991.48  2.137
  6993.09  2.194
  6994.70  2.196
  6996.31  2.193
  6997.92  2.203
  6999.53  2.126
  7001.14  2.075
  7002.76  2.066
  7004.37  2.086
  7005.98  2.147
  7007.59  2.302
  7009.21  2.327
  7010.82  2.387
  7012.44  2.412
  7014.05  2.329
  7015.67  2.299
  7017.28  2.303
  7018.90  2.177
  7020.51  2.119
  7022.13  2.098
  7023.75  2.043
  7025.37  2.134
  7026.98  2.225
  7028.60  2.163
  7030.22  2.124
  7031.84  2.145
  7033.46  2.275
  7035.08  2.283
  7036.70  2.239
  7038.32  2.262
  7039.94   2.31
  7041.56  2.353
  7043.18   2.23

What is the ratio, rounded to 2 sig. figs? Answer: 3.6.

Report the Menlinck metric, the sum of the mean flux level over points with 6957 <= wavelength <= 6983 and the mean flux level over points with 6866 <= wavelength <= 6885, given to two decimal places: 4.45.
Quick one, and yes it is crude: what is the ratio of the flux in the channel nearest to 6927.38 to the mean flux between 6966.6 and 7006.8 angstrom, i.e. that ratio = 0.94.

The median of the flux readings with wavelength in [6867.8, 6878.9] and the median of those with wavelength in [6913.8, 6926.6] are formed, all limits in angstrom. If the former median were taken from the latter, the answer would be 0.10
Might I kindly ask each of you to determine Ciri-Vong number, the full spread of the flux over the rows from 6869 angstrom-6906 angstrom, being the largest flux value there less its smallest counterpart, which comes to 0.37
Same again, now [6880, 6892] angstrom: 0.31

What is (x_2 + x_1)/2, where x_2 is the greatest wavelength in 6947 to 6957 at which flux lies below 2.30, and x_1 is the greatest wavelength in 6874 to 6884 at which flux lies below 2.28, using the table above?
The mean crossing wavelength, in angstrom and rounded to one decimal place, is 6917.1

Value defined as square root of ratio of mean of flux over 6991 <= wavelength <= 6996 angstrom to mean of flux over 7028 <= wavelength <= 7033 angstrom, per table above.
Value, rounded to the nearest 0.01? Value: 1.01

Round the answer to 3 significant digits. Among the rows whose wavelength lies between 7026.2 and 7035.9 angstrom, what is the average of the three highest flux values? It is 2.26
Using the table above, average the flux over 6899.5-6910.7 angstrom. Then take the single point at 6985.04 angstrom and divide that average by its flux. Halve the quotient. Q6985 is 0.47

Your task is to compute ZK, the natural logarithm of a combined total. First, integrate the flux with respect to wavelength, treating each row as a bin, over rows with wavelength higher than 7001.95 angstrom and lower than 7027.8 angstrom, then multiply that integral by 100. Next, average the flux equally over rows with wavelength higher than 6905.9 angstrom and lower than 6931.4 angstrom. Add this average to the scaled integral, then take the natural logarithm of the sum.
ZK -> 8.65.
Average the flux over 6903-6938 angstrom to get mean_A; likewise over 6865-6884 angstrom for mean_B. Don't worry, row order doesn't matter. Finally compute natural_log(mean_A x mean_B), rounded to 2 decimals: 1.60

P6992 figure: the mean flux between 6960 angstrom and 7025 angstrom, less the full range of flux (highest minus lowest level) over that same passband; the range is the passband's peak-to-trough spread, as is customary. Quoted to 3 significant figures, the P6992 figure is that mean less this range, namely 1.77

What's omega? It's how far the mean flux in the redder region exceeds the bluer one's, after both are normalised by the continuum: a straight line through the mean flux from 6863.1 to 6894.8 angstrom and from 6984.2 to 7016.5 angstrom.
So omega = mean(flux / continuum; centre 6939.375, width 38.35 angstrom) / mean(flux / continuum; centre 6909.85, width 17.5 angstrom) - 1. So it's -0.03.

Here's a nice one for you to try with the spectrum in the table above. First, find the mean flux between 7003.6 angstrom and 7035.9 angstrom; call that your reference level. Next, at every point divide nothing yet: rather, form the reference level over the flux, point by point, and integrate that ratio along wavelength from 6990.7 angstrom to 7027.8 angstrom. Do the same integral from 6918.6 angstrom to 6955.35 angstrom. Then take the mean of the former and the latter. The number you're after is 37.3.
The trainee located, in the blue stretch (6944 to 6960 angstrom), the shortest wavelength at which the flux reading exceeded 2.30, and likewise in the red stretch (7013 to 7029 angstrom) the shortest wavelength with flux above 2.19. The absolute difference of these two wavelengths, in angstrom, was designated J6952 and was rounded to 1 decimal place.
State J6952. 61.1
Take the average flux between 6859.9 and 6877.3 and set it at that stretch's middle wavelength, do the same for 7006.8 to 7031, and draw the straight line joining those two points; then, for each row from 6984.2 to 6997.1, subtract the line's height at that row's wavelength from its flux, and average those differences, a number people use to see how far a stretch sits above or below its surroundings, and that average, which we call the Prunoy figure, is -0.01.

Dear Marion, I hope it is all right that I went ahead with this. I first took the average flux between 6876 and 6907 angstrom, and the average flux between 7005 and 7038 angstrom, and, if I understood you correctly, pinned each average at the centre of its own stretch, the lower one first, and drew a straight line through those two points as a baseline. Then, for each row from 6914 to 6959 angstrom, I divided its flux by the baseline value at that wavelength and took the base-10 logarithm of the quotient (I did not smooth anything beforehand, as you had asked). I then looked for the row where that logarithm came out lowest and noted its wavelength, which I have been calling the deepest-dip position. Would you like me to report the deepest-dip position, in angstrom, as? 6928.97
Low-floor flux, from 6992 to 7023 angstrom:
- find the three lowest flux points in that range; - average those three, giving 2.08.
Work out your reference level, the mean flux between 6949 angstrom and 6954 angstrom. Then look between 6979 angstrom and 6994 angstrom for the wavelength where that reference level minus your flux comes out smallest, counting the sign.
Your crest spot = 6983.43 angstrom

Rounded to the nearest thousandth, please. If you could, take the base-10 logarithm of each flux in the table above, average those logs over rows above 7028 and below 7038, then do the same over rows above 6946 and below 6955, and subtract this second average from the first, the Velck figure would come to -0.005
